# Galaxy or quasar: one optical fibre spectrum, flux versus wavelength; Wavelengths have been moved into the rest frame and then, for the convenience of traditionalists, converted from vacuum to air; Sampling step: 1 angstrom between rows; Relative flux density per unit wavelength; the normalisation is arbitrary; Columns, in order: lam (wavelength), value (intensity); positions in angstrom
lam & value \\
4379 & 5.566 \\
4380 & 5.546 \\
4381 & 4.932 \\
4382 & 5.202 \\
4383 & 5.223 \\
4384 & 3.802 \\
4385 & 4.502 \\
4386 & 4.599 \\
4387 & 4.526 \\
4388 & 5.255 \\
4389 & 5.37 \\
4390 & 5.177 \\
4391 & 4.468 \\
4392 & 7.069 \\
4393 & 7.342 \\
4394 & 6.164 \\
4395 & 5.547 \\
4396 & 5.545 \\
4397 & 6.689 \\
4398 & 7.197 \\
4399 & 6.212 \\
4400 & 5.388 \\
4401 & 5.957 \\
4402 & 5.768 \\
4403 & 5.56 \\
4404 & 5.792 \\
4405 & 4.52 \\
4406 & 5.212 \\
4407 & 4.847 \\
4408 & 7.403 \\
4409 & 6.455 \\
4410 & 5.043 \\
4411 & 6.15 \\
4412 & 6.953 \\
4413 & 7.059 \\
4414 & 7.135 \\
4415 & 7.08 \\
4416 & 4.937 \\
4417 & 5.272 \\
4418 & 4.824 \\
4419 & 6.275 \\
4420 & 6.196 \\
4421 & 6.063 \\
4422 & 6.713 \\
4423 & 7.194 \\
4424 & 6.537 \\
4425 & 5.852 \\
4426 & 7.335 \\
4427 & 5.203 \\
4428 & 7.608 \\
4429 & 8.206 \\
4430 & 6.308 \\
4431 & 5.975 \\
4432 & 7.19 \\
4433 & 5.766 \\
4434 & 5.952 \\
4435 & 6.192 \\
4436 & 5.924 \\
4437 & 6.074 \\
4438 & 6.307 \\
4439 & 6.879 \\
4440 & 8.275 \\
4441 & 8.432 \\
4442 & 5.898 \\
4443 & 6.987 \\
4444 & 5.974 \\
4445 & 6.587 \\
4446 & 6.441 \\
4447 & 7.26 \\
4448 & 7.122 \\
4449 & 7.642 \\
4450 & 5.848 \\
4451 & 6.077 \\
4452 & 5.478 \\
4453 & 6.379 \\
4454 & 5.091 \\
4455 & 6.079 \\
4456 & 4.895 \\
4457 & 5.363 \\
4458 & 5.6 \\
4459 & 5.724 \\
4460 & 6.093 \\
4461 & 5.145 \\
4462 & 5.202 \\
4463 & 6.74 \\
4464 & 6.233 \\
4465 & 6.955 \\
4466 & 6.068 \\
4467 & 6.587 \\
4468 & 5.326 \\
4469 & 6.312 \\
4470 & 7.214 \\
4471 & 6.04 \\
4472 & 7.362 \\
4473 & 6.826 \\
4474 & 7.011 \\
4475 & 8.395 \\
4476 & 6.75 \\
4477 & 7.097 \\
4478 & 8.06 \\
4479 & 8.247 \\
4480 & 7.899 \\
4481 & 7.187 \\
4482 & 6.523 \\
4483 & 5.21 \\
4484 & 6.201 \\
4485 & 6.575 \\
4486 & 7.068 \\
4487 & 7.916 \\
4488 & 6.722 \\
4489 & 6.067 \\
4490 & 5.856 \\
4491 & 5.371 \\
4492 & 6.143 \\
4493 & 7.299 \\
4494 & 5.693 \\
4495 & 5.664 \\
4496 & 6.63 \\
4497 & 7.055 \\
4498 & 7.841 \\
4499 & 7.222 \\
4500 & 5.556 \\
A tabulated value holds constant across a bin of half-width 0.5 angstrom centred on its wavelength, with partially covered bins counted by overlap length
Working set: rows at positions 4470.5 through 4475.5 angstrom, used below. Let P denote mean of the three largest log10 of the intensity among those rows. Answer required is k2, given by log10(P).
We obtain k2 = -0.056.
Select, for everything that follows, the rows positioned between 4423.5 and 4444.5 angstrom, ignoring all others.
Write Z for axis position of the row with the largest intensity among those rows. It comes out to 4441 angstrom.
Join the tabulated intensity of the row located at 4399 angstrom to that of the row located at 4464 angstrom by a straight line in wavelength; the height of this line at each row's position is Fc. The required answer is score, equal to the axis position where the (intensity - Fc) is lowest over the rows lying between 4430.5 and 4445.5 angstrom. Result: 4433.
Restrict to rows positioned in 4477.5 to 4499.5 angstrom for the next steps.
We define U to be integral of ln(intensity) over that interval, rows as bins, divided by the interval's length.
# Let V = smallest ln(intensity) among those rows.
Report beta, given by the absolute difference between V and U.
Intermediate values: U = 1.90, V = 1.65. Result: 0.25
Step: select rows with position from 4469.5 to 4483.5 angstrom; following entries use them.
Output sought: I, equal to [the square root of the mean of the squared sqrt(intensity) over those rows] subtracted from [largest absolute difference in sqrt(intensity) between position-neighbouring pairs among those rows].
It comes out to -2.37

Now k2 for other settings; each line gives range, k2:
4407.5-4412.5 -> -0.075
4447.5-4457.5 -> -0.072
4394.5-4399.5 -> -0.083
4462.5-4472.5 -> -0.068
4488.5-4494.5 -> -0.091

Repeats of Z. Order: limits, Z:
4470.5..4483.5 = 4475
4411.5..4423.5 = 4423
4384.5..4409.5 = 4408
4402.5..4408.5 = 4408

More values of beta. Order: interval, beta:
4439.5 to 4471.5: 0.24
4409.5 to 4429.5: 0.27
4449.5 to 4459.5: 0.14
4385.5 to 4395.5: 0.20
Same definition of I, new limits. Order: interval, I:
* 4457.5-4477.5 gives -2.22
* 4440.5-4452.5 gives -2.10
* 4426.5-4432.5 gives -2.12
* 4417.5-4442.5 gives -2.08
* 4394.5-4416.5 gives -1.93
